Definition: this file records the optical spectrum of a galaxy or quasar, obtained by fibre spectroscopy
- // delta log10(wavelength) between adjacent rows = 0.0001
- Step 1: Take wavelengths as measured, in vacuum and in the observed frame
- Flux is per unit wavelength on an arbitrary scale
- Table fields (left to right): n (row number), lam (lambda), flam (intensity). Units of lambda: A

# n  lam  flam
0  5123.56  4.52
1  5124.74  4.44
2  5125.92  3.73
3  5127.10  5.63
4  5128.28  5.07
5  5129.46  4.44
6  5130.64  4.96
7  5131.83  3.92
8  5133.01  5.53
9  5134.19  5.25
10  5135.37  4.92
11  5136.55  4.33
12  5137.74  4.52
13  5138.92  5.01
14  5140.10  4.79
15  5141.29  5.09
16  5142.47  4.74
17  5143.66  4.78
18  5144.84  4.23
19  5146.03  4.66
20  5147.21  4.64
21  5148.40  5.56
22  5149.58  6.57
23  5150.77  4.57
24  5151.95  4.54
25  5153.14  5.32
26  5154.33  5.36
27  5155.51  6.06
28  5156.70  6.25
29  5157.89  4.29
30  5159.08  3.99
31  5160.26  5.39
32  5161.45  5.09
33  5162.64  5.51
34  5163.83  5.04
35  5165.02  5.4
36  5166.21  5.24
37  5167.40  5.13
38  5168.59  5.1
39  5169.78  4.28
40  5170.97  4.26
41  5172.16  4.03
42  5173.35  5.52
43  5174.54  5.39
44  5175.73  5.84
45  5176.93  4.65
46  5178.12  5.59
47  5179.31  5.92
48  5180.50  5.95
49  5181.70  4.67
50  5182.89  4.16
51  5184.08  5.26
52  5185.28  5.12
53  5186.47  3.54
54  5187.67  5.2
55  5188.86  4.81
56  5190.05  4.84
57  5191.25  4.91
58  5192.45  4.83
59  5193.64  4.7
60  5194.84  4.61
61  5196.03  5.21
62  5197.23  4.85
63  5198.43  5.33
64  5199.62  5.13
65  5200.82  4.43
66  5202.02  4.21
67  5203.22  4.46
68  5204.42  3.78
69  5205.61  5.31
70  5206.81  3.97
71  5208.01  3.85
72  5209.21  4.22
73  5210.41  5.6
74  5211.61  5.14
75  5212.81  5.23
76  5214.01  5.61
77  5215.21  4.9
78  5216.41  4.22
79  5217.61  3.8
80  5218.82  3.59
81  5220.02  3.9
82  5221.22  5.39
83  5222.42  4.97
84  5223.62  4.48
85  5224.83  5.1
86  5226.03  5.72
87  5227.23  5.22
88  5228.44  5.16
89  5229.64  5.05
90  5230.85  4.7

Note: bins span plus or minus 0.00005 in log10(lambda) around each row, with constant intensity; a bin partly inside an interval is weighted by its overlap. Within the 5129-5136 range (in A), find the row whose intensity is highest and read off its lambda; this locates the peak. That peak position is 5133.01 A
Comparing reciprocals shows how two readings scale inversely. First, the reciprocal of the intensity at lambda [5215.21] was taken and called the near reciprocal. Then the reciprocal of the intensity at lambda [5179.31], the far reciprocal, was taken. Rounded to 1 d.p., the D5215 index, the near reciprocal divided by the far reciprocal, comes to 1.2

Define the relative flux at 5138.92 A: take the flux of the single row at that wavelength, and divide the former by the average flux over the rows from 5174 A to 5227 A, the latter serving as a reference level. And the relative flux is 1.04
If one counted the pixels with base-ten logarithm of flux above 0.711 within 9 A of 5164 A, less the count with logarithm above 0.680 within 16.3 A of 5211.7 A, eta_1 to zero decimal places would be -9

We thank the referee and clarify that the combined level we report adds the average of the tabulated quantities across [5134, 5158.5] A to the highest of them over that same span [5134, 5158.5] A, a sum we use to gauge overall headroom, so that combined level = 11.6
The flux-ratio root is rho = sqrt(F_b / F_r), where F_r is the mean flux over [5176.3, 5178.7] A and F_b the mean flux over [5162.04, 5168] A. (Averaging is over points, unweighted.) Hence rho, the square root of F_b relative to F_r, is 1.01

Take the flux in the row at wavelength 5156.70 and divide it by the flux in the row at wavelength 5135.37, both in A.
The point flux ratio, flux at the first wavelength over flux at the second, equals 1.3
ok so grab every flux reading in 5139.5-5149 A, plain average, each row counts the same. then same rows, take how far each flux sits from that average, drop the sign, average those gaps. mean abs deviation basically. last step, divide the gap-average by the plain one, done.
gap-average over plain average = 0.053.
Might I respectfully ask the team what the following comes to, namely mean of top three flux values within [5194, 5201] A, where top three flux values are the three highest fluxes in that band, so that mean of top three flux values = 5.22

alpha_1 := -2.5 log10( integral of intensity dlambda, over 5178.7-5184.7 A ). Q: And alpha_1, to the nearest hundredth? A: -3.73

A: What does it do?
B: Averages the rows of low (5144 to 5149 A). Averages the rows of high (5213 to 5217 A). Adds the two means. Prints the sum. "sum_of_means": 9.7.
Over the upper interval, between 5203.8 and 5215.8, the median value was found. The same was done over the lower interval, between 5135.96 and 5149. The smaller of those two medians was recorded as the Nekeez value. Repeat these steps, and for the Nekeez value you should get 4.74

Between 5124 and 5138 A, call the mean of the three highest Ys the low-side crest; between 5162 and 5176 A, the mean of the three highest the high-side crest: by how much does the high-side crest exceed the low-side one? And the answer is 0.2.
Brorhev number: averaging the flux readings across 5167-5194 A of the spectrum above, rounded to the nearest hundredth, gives 4.94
